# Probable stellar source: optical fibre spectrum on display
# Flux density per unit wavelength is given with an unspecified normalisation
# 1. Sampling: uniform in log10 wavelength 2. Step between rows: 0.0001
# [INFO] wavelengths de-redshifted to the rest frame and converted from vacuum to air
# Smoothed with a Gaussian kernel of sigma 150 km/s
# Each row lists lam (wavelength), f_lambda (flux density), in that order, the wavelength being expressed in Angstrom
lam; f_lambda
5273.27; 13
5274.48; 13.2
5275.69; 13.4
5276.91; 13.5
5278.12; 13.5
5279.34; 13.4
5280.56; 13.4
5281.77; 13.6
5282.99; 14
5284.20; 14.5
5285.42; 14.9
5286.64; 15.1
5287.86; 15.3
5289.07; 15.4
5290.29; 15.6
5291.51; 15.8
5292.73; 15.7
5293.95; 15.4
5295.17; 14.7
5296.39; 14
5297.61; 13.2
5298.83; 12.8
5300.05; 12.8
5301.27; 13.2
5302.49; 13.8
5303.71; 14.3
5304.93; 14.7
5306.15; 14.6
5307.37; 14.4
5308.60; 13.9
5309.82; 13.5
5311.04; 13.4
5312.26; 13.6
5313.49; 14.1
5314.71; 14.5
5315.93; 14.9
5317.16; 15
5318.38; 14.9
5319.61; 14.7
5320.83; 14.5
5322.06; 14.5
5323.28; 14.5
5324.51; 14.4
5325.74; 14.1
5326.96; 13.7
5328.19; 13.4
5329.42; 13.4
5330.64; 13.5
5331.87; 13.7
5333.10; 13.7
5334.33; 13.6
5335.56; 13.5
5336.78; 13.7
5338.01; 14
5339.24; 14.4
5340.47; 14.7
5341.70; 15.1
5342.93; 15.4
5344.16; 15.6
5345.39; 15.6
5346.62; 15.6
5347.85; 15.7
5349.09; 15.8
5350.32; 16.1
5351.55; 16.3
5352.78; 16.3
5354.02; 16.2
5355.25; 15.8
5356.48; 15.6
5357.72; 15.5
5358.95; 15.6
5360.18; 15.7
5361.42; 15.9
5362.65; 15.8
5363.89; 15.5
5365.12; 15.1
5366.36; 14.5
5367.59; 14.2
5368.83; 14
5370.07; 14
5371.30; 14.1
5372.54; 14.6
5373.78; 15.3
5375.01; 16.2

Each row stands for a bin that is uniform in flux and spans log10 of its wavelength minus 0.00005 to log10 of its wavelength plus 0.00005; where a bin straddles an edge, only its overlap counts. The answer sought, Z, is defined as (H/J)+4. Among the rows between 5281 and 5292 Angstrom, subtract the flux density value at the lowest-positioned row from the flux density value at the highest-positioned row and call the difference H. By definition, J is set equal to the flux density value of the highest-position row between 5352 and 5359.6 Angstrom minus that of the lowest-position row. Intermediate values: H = 2.2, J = -0.7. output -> 0.9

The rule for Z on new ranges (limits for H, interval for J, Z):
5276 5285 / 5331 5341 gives 5.0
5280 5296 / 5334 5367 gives 5.4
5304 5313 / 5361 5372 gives 4.6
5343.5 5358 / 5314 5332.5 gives 4.1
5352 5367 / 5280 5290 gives 3.1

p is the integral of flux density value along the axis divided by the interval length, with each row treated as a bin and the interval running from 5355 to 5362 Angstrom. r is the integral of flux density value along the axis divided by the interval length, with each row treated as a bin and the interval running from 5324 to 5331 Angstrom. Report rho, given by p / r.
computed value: 1.14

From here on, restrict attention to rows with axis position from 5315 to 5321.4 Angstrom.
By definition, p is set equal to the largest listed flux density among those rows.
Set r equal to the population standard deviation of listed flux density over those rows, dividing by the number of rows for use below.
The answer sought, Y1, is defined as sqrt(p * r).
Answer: 1.6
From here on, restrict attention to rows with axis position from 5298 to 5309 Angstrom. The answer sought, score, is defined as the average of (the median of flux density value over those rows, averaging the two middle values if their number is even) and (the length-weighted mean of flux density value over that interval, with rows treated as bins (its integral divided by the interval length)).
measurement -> 13.9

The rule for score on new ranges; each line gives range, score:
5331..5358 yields 15.3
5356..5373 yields 15.2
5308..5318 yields 14.1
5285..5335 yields 14.3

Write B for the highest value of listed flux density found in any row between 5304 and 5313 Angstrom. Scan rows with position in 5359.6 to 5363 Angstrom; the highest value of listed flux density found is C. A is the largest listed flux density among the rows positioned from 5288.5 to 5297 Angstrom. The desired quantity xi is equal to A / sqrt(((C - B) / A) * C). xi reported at 14.4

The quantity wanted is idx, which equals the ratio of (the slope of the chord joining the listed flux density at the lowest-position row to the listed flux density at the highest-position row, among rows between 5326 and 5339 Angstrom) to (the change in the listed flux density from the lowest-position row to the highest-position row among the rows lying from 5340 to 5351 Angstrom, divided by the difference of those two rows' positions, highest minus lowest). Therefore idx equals 0.2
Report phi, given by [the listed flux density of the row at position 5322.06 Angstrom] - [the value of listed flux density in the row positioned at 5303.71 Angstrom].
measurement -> 0.2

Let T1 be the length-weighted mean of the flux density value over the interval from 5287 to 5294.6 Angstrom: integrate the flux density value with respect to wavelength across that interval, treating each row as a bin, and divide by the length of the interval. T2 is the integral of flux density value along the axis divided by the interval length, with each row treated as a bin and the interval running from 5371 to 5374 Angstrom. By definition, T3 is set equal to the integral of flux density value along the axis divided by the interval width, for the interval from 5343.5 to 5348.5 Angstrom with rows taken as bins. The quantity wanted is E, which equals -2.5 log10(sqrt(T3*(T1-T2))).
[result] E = -1.43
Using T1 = 15.5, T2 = 14.6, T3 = 15.6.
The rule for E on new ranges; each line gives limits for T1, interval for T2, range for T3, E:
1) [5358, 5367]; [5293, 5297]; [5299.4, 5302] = -1.19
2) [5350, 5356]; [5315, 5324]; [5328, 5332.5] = -1.61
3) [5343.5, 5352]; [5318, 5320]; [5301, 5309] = -1.46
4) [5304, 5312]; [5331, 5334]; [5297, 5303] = -0.95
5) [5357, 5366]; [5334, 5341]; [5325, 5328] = -1.66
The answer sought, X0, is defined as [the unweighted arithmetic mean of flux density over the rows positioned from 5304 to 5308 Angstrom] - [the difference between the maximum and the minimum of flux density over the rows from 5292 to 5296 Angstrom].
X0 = 13.6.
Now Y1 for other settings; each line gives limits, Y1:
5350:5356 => 1.7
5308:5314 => 1.9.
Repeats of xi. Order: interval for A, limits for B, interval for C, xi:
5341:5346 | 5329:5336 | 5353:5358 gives 9.7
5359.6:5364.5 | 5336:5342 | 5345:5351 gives 15.8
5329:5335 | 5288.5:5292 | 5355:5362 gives 40.2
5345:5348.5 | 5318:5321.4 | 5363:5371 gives 20.4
